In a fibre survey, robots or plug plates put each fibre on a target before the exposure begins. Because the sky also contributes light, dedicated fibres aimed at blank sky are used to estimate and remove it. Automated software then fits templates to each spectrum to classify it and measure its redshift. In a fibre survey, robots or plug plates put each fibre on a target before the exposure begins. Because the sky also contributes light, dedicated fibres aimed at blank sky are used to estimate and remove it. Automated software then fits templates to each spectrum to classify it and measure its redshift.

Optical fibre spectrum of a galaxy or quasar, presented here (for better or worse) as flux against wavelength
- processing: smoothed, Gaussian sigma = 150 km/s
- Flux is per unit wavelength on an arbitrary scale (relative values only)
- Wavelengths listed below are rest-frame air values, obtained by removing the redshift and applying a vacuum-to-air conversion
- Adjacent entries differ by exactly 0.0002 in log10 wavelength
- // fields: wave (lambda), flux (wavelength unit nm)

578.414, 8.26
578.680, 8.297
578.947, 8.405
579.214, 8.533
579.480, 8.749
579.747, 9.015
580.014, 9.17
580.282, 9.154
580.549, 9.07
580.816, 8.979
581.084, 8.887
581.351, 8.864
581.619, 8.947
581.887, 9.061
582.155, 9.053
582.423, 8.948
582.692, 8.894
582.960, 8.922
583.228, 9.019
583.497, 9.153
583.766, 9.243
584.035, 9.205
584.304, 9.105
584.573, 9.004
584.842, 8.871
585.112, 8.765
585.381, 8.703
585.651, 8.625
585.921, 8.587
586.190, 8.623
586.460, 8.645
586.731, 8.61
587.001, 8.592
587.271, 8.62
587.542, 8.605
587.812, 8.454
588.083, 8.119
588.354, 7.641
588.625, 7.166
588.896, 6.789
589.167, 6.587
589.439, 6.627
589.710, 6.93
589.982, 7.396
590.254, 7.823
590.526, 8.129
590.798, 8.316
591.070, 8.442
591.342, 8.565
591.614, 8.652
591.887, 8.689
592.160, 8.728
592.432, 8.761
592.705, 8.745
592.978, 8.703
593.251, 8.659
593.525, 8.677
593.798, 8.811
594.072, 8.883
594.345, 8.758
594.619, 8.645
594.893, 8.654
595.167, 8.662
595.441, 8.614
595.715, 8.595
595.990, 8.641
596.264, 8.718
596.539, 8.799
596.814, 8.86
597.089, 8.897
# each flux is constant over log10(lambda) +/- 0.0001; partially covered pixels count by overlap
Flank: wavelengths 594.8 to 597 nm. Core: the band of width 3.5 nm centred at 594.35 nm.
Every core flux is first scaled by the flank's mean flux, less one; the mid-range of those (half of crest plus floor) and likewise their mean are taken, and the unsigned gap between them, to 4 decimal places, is 0.0050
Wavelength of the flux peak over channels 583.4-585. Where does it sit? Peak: 583.766 nm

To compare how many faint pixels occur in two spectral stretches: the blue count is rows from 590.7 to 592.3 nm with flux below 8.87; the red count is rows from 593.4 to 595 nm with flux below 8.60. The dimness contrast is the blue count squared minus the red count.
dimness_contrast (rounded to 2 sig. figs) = 36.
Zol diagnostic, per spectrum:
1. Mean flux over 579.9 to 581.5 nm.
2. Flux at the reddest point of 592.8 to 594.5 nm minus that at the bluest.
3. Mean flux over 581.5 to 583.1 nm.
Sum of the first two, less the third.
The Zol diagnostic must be 0.10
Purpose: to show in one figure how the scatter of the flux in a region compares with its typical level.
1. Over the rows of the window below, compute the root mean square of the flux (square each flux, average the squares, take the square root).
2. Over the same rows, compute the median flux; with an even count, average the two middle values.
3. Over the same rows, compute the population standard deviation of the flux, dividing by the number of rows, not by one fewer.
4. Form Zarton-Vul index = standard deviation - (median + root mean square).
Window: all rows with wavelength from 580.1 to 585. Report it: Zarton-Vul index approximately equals -17.9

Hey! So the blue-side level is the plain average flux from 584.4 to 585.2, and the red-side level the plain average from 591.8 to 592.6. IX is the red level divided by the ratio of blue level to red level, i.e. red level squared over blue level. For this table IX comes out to 8.57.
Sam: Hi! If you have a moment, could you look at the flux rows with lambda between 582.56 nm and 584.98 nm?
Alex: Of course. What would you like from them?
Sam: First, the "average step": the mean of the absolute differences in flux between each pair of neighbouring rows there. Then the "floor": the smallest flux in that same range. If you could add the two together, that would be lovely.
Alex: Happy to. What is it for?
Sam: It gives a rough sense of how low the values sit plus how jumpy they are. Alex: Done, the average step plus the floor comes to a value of 8.96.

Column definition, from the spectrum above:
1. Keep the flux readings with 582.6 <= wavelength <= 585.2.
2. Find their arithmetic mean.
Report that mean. 9.0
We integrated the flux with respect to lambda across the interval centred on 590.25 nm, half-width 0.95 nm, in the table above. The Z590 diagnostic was 14.6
